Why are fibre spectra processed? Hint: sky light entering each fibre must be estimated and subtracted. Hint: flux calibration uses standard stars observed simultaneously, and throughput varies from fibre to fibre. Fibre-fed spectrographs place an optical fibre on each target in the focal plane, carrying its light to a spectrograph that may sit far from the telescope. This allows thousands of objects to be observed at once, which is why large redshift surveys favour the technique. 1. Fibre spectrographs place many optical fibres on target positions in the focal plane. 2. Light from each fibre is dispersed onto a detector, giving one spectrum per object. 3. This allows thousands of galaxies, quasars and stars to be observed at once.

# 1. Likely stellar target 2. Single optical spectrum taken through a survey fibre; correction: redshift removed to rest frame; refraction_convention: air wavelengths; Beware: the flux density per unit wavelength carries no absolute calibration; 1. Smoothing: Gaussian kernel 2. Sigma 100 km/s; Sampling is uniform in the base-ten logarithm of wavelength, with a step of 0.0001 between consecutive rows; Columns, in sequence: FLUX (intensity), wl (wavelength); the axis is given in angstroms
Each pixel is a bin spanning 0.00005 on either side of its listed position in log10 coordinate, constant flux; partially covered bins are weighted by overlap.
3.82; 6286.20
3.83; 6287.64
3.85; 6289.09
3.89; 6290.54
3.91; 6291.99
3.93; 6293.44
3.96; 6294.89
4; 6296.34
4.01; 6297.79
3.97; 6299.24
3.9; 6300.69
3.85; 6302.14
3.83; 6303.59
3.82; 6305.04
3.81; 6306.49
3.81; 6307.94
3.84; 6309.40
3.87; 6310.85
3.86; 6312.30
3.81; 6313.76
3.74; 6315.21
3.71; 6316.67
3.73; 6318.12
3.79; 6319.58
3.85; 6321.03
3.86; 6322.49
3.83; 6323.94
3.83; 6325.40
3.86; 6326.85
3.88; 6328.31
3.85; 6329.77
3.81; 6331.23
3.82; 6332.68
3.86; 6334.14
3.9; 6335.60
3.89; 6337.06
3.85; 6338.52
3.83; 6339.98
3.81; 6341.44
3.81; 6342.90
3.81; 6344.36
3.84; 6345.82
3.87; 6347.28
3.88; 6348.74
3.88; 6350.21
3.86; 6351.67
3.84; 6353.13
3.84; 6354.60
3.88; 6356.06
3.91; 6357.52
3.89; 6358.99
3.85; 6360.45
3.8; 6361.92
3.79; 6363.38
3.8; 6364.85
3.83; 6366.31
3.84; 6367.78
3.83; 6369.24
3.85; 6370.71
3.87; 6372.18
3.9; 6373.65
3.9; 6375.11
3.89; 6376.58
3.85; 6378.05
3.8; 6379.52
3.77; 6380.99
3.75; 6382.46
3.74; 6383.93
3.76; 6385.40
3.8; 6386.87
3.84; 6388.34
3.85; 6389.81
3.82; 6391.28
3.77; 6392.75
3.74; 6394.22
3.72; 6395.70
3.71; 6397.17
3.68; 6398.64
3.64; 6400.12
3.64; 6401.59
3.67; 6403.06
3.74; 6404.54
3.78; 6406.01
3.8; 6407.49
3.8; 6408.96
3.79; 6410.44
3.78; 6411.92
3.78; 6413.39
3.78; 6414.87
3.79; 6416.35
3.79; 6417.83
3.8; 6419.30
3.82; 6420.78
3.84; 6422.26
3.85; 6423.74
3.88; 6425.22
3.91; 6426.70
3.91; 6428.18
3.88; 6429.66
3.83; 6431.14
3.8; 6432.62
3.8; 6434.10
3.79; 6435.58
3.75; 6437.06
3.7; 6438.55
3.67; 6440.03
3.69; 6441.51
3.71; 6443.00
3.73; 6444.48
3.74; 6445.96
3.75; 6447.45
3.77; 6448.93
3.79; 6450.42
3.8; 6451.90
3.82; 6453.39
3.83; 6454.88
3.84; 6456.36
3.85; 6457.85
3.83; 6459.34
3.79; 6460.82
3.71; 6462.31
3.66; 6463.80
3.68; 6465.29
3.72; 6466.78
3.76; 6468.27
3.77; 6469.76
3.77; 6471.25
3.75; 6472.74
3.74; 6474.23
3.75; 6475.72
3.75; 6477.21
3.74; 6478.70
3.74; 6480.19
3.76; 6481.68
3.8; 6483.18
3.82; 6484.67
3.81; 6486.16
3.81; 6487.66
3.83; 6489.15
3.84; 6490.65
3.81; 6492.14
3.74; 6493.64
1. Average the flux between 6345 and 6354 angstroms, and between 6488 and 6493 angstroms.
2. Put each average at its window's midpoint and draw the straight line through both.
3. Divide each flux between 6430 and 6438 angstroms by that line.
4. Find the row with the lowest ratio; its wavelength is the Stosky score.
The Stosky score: 6437.06 angstroms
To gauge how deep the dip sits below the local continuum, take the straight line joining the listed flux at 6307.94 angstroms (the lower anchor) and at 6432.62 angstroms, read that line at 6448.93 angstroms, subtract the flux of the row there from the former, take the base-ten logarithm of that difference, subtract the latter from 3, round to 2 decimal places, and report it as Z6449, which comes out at 4.54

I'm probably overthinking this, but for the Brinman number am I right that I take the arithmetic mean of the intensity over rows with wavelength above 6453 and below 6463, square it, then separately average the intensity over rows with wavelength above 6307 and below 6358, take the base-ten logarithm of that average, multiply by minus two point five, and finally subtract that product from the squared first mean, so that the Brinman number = 15.98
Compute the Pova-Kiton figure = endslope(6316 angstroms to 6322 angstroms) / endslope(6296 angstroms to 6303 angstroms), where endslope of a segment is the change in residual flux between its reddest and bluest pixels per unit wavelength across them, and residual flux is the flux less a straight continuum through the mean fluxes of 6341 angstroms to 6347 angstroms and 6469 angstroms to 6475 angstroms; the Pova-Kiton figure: -1.3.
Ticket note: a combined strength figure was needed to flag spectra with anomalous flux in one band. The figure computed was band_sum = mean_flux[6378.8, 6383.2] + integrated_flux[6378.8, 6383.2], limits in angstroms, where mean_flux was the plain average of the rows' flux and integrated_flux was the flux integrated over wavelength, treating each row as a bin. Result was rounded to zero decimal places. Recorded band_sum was 20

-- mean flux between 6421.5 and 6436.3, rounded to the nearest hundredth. 3.85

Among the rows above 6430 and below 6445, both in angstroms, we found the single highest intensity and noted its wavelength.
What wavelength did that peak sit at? 6431.14 angstroms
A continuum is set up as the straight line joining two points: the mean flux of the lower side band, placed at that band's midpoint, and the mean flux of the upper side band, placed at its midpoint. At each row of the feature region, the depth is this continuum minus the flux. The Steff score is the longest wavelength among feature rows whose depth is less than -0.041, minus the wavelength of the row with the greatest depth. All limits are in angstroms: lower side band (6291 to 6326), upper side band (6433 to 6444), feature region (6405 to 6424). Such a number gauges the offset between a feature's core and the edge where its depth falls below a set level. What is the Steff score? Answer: 17.7 angstroms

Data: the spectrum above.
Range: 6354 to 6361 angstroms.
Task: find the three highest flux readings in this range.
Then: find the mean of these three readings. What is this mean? 3.89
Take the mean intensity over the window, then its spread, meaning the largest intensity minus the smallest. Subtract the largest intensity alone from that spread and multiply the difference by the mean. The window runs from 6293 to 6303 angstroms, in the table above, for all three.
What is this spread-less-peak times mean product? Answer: -15.19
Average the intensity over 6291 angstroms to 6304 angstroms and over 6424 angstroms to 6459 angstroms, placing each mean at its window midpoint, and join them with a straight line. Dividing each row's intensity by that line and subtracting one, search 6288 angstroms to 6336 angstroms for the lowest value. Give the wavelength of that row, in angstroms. 6316.67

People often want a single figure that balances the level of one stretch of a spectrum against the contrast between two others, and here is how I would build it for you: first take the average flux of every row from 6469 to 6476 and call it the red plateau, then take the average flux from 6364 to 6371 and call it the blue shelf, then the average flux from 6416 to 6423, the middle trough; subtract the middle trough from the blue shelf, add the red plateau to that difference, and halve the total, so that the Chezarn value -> 1.89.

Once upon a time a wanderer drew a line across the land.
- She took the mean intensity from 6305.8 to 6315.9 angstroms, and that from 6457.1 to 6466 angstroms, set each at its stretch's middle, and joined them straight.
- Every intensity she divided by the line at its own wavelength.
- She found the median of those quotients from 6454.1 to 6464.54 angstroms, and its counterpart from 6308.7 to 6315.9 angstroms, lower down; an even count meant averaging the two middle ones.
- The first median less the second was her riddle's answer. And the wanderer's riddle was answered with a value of 0.015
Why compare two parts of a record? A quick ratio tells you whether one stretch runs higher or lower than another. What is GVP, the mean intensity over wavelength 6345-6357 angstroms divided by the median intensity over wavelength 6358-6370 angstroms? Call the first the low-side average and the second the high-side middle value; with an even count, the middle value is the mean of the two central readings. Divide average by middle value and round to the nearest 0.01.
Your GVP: 1.01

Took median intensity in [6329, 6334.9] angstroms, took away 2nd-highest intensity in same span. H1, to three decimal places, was -0.015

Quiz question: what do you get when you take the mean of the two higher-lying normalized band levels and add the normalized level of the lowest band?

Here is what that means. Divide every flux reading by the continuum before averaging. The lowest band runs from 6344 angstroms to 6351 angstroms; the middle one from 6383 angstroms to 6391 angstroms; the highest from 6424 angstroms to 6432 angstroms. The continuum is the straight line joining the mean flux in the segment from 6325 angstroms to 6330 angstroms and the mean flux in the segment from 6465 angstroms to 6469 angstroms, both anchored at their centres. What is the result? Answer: 2.02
